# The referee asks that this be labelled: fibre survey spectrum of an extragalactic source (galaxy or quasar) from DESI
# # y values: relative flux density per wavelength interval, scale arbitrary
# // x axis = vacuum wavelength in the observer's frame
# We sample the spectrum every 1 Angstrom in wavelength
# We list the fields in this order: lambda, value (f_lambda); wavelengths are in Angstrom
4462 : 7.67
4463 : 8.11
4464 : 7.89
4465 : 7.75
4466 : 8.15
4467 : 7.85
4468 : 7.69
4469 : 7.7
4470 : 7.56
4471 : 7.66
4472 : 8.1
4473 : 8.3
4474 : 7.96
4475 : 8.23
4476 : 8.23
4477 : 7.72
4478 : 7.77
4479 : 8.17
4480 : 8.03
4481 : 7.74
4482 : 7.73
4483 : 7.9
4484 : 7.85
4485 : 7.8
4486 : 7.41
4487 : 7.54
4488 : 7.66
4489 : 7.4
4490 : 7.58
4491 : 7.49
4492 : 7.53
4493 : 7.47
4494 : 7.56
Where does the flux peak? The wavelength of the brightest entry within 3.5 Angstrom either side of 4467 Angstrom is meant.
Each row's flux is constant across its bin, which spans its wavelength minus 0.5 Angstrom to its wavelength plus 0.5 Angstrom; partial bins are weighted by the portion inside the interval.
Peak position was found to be 4466 Angstrom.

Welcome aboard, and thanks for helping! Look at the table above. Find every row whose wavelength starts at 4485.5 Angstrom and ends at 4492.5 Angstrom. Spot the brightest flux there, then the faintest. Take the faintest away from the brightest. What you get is 0.3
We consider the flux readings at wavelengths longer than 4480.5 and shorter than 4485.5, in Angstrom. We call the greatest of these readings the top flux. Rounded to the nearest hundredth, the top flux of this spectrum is 7.90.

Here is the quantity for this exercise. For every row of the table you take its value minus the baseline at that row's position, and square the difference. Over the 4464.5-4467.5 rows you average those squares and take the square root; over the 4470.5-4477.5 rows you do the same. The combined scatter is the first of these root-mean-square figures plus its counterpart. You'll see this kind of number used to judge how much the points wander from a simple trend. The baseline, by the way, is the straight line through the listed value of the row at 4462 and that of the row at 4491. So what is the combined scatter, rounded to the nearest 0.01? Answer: 0.82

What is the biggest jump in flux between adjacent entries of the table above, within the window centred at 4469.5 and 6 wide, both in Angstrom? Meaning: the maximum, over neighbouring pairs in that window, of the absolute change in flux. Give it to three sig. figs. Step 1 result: 0.440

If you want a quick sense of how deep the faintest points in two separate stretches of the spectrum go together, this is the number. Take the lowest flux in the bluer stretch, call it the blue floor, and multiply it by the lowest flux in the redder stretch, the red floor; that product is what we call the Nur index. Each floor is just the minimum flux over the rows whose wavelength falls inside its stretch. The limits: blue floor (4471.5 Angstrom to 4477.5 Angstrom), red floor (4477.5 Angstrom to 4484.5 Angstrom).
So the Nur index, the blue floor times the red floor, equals 59.7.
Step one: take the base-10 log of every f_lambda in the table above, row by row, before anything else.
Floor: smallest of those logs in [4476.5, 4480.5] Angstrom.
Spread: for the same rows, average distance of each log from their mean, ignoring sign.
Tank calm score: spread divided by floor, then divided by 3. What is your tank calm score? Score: 0.0037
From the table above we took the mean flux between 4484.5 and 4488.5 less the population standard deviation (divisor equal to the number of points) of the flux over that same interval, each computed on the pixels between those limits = 7.46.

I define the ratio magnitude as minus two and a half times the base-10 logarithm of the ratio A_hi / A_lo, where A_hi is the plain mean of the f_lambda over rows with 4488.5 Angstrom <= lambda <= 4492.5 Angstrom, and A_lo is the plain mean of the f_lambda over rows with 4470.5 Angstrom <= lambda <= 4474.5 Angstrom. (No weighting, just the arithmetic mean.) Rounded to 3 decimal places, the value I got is 0.071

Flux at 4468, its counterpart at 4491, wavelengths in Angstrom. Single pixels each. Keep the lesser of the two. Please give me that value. 7.49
